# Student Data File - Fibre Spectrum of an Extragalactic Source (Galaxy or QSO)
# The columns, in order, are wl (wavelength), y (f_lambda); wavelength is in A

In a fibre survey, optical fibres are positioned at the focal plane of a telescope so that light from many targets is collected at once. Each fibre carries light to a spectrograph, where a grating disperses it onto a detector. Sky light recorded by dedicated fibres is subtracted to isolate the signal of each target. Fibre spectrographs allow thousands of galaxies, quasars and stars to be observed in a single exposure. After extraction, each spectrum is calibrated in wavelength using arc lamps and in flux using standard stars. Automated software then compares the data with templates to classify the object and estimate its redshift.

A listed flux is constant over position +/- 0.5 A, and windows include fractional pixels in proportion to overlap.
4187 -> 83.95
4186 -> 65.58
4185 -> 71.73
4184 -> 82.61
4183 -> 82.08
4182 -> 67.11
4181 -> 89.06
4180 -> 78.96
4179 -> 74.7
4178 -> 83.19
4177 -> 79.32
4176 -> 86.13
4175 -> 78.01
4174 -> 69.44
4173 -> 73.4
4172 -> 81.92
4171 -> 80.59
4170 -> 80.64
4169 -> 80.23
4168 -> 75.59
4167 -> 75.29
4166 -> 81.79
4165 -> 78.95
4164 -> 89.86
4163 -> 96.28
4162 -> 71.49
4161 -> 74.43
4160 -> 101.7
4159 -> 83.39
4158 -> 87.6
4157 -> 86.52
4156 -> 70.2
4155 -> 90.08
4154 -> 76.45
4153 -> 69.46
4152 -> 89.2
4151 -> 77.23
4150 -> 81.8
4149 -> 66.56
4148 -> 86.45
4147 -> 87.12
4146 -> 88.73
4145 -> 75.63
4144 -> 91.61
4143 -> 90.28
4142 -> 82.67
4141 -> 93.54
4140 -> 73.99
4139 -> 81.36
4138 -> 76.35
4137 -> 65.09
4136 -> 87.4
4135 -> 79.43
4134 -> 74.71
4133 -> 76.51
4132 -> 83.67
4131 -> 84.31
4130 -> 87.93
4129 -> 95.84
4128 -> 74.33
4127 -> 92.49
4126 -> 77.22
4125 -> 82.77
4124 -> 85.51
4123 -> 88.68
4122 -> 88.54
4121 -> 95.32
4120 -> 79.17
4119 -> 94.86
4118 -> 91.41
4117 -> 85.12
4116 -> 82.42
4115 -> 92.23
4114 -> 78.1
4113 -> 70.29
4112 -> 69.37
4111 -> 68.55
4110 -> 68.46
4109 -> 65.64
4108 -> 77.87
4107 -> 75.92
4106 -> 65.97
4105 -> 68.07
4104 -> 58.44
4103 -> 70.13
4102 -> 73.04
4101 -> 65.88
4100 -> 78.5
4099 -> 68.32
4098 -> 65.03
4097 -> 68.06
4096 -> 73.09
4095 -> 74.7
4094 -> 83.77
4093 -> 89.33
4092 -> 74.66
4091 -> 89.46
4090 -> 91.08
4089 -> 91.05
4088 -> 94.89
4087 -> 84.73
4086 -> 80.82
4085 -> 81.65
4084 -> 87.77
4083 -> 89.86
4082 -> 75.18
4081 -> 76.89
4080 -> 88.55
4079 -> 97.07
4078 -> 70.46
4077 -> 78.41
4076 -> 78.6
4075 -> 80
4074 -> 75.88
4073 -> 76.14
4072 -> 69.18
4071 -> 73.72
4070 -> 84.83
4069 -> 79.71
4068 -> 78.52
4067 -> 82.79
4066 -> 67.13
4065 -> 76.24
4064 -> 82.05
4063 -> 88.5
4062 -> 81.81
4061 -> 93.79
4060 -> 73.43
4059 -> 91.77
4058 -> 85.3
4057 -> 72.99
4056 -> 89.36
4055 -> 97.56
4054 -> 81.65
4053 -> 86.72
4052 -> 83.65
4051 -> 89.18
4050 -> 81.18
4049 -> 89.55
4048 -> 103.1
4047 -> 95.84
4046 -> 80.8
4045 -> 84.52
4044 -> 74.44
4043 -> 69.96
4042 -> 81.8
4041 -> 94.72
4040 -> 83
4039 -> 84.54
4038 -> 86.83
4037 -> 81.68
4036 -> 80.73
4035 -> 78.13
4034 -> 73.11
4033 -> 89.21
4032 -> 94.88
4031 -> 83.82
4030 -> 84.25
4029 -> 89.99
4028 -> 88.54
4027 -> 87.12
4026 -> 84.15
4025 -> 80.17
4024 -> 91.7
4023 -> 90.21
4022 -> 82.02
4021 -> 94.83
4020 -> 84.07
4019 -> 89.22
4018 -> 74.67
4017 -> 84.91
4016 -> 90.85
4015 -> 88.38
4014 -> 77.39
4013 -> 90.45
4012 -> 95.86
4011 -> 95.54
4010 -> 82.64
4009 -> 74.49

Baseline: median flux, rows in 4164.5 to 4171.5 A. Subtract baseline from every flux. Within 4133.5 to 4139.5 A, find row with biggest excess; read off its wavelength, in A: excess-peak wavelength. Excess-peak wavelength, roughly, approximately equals 4136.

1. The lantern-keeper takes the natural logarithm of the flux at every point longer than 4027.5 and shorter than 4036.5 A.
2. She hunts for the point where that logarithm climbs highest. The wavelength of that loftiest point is 4032 A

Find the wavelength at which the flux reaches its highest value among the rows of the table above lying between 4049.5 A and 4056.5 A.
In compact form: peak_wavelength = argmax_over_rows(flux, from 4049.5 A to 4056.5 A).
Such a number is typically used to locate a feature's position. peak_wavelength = 4055 A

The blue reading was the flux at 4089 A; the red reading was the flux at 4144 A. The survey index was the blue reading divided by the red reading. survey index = 0.99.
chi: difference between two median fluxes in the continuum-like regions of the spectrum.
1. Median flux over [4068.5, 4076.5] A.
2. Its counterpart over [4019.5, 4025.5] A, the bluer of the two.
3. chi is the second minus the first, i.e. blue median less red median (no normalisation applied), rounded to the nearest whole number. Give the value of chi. 10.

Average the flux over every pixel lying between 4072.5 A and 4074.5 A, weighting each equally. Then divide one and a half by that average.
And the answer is 0.0197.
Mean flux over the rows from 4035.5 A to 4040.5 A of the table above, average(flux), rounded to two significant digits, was 83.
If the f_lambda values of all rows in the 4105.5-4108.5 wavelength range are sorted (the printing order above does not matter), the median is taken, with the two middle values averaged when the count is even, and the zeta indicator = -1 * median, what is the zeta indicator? -76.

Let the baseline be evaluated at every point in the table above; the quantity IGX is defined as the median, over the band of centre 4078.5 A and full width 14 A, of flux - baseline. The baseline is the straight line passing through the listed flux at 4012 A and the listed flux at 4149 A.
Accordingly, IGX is -4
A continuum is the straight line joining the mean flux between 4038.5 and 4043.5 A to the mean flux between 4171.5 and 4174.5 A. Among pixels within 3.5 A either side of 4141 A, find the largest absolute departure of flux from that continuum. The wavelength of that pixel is 4141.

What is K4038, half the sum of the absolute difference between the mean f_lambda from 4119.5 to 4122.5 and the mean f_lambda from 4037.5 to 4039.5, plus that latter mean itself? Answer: 43.8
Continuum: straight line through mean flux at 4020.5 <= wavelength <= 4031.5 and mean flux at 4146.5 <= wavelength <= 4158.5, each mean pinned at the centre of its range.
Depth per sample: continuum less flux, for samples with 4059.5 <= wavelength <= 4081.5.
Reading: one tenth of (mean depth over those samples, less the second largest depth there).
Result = -1.05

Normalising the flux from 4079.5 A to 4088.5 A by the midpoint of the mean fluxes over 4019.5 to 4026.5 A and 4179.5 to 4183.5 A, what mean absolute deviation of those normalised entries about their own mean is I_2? 0.063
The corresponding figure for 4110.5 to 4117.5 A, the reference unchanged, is 0.089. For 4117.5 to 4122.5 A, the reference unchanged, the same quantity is 0.058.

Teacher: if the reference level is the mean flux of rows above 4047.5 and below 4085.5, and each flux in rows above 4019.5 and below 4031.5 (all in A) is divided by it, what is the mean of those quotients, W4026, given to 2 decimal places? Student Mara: 1.05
